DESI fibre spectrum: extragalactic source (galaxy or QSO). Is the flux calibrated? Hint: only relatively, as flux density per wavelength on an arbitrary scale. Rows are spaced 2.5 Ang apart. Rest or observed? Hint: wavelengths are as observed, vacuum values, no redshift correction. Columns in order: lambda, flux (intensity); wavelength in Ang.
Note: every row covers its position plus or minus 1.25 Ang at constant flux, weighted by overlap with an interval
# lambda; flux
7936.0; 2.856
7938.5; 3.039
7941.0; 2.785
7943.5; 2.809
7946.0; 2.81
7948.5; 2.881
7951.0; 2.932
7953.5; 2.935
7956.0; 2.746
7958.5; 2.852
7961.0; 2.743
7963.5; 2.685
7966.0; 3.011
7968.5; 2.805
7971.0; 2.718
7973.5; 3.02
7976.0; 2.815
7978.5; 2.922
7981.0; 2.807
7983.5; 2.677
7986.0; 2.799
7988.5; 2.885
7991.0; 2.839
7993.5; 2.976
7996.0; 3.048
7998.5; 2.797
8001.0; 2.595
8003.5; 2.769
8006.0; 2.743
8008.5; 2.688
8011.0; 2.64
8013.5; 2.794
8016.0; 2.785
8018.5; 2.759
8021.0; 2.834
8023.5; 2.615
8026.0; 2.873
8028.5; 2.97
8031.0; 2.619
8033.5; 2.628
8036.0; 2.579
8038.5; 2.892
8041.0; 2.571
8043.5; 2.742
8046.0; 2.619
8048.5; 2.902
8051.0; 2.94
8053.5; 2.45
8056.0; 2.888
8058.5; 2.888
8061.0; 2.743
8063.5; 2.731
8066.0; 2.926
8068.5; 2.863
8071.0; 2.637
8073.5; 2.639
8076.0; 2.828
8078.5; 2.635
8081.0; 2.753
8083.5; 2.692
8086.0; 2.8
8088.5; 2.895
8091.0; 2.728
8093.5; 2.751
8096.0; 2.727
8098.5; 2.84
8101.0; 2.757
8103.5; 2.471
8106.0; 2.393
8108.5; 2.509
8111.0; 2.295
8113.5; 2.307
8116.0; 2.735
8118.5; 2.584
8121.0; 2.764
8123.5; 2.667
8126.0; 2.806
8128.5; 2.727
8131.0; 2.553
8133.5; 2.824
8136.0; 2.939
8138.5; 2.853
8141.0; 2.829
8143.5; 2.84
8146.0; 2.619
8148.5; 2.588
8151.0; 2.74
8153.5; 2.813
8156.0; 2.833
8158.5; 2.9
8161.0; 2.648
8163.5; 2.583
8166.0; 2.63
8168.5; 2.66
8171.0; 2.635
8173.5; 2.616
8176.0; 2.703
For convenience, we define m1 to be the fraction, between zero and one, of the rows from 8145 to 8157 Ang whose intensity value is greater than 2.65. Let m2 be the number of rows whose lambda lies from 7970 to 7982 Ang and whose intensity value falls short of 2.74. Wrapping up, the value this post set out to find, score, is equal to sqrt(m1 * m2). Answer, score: 0.8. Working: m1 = 0.60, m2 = 1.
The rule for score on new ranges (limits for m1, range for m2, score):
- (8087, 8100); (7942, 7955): 0.0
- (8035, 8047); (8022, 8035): 1.1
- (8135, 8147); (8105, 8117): 2.0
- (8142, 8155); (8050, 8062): 0.8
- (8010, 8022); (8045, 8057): 1.3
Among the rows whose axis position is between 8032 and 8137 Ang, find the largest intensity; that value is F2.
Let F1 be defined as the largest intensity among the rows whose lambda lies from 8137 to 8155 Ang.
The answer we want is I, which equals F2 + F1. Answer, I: 5.79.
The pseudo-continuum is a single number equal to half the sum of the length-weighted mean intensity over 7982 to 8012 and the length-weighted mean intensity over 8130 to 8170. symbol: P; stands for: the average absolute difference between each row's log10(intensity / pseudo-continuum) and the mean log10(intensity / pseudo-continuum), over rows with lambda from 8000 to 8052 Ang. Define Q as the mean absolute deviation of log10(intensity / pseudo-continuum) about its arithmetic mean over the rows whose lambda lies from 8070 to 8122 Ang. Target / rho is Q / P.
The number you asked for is 1.3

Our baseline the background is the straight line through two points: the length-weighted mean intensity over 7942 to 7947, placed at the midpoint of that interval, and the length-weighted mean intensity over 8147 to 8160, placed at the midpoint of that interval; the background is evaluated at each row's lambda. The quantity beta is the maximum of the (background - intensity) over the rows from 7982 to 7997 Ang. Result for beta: 0.12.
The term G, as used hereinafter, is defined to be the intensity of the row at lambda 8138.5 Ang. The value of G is 2.853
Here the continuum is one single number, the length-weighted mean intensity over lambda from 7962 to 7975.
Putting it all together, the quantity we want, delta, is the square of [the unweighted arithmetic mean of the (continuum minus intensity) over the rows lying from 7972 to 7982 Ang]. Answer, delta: 0.0021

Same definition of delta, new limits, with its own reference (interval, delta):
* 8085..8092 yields 0.0014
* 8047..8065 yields 0.0029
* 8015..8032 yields 0.0043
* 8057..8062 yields 0.0009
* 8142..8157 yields 0.0113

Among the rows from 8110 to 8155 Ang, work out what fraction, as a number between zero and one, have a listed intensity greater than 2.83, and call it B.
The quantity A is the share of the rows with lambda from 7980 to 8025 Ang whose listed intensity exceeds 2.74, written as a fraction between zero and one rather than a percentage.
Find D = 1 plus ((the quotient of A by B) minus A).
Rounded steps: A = 0.72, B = 0.17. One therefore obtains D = 4.6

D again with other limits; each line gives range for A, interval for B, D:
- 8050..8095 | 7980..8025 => 2.6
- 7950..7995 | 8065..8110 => 3.9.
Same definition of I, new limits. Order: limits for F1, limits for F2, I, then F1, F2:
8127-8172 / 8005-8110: 5.91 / 2.939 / 2.97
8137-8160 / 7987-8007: 5.95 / 2.9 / 3.048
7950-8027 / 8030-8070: 5.99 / 3.048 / 2.94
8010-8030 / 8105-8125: 5.73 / 2.97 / 2.764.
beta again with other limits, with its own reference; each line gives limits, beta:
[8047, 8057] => 0.34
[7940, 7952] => 0.02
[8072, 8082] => 0.15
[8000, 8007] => 0.20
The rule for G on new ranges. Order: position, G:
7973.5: 3.02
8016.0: 2.785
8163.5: 2.583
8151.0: 2.74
